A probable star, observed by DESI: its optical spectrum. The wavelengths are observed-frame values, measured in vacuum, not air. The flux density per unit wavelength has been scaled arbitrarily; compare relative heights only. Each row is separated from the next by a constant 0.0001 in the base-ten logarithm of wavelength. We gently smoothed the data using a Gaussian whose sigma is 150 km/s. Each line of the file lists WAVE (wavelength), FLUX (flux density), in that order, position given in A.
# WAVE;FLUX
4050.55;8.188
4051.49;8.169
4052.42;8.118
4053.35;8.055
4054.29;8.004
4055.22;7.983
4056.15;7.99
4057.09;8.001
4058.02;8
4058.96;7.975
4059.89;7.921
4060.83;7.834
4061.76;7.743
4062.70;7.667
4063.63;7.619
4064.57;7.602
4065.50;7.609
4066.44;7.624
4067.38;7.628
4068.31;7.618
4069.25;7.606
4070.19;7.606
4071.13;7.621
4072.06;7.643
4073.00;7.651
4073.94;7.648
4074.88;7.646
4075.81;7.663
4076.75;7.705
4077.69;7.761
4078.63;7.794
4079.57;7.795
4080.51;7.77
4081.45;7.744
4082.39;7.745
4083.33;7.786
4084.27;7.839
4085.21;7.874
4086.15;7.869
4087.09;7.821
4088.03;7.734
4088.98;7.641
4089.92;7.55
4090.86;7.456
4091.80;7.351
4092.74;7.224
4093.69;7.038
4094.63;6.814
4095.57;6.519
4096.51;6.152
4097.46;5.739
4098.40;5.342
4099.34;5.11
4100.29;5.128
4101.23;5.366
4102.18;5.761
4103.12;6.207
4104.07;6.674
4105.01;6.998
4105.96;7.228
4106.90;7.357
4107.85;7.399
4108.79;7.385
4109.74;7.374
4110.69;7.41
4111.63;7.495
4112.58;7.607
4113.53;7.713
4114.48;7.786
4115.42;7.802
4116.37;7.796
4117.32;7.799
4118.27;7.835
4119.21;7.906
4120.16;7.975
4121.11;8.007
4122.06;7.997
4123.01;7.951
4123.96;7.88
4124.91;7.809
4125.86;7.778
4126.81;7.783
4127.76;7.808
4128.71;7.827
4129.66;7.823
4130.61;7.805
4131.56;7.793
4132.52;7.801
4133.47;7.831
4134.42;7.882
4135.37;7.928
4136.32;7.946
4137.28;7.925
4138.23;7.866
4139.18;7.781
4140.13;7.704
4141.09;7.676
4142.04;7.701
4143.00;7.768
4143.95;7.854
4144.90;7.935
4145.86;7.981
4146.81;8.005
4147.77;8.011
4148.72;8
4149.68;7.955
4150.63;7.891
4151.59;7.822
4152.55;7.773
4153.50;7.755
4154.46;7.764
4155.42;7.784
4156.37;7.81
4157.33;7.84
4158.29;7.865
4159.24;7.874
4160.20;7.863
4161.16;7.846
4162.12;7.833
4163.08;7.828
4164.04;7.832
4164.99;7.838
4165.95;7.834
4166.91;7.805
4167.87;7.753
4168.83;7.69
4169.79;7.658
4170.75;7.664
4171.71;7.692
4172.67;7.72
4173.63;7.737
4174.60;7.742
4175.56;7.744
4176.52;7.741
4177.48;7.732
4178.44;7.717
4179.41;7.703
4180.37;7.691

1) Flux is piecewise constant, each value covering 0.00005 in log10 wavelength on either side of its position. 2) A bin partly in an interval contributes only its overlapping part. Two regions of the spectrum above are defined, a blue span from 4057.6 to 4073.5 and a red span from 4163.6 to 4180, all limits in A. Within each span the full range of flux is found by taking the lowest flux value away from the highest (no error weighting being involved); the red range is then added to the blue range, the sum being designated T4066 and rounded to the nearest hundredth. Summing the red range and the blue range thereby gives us 0.58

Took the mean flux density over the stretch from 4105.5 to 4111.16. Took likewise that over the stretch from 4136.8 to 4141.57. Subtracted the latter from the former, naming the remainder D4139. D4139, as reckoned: -0.43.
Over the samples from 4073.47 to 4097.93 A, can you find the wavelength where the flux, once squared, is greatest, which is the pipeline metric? 4085.21 A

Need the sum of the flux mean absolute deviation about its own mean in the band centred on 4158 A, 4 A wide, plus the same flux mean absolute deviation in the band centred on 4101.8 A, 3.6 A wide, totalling 0.39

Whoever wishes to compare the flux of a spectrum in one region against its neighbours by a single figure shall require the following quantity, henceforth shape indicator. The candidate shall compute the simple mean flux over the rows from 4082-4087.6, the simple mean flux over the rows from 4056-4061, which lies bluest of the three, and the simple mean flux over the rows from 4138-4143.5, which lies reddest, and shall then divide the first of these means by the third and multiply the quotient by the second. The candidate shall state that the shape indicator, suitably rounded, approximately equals 8.03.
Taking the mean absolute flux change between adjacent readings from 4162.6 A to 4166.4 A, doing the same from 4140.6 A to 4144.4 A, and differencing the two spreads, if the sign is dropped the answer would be 0.05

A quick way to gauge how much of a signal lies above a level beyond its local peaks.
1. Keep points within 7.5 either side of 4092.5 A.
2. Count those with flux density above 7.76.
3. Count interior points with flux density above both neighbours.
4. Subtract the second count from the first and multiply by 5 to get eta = 15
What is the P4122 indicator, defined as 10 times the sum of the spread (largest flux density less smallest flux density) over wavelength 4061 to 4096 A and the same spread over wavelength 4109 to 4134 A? 20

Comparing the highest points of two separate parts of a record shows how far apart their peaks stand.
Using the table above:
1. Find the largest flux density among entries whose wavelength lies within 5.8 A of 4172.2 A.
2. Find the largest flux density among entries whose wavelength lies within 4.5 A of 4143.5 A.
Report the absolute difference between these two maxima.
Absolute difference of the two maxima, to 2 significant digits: 0.21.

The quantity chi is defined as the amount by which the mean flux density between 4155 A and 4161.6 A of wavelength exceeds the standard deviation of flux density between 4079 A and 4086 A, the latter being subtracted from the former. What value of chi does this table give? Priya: 7.8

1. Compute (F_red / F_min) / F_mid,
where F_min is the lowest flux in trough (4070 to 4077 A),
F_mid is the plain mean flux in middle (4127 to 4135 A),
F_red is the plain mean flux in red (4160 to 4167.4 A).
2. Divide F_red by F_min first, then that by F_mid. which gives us 0.132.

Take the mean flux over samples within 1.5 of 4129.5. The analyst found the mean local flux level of 7.8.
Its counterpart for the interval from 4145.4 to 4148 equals 8.0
